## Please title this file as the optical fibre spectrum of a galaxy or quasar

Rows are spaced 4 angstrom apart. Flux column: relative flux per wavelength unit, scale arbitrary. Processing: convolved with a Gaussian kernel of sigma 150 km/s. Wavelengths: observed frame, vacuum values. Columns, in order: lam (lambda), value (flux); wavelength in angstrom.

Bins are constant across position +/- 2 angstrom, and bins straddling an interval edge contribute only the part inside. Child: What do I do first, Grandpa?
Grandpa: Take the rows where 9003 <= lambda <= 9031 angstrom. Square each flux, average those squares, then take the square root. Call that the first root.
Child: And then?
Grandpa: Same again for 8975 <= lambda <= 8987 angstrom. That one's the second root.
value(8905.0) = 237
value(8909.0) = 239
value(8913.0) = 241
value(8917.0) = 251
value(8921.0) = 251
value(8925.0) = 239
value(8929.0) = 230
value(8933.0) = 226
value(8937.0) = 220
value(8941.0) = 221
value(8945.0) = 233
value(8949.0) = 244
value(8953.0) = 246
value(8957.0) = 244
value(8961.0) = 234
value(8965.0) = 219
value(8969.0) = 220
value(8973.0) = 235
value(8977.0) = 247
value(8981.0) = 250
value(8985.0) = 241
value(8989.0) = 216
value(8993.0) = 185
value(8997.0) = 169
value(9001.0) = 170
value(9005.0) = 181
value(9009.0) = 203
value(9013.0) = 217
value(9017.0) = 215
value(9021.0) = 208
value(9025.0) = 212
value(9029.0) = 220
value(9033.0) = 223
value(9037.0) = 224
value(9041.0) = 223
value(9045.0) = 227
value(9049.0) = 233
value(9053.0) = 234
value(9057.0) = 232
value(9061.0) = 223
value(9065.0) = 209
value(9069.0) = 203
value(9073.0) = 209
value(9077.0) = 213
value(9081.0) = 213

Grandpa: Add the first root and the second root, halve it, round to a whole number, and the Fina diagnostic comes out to 227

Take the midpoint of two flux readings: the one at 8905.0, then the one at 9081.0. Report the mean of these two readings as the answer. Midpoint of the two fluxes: 225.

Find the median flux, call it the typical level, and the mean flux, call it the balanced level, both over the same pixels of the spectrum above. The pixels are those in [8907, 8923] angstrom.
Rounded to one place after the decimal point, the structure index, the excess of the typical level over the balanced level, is 0.5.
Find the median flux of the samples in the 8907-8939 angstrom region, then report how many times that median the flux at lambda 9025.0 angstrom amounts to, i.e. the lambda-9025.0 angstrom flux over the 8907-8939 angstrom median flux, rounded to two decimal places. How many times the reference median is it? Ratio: 0.89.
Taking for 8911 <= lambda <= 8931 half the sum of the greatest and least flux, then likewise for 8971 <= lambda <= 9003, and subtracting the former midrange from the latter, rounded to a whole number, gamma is -31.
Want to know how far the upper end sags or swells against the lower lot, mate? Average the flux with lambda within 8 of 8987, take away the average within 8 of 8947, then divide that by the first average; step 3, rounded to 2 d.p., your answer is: -0.06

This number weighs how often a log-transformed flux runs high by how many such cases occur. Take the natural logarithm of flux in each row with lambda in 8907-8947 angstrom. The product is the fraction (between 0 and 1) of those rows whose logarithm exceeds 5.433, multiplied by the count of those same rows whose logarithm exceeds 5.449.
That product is 4.2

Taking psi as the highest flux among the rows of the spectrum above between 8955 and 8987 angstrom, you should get 250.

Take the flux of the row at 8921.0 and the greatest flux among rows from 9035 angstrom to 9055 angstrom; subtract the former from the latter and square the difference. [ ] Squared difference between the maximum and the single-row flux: 289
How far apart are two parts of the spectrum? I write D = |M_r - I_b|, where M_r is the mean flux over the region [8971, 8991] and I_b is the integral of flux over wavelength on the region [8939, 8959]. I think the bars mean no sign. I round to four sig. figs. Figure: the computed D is 4514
